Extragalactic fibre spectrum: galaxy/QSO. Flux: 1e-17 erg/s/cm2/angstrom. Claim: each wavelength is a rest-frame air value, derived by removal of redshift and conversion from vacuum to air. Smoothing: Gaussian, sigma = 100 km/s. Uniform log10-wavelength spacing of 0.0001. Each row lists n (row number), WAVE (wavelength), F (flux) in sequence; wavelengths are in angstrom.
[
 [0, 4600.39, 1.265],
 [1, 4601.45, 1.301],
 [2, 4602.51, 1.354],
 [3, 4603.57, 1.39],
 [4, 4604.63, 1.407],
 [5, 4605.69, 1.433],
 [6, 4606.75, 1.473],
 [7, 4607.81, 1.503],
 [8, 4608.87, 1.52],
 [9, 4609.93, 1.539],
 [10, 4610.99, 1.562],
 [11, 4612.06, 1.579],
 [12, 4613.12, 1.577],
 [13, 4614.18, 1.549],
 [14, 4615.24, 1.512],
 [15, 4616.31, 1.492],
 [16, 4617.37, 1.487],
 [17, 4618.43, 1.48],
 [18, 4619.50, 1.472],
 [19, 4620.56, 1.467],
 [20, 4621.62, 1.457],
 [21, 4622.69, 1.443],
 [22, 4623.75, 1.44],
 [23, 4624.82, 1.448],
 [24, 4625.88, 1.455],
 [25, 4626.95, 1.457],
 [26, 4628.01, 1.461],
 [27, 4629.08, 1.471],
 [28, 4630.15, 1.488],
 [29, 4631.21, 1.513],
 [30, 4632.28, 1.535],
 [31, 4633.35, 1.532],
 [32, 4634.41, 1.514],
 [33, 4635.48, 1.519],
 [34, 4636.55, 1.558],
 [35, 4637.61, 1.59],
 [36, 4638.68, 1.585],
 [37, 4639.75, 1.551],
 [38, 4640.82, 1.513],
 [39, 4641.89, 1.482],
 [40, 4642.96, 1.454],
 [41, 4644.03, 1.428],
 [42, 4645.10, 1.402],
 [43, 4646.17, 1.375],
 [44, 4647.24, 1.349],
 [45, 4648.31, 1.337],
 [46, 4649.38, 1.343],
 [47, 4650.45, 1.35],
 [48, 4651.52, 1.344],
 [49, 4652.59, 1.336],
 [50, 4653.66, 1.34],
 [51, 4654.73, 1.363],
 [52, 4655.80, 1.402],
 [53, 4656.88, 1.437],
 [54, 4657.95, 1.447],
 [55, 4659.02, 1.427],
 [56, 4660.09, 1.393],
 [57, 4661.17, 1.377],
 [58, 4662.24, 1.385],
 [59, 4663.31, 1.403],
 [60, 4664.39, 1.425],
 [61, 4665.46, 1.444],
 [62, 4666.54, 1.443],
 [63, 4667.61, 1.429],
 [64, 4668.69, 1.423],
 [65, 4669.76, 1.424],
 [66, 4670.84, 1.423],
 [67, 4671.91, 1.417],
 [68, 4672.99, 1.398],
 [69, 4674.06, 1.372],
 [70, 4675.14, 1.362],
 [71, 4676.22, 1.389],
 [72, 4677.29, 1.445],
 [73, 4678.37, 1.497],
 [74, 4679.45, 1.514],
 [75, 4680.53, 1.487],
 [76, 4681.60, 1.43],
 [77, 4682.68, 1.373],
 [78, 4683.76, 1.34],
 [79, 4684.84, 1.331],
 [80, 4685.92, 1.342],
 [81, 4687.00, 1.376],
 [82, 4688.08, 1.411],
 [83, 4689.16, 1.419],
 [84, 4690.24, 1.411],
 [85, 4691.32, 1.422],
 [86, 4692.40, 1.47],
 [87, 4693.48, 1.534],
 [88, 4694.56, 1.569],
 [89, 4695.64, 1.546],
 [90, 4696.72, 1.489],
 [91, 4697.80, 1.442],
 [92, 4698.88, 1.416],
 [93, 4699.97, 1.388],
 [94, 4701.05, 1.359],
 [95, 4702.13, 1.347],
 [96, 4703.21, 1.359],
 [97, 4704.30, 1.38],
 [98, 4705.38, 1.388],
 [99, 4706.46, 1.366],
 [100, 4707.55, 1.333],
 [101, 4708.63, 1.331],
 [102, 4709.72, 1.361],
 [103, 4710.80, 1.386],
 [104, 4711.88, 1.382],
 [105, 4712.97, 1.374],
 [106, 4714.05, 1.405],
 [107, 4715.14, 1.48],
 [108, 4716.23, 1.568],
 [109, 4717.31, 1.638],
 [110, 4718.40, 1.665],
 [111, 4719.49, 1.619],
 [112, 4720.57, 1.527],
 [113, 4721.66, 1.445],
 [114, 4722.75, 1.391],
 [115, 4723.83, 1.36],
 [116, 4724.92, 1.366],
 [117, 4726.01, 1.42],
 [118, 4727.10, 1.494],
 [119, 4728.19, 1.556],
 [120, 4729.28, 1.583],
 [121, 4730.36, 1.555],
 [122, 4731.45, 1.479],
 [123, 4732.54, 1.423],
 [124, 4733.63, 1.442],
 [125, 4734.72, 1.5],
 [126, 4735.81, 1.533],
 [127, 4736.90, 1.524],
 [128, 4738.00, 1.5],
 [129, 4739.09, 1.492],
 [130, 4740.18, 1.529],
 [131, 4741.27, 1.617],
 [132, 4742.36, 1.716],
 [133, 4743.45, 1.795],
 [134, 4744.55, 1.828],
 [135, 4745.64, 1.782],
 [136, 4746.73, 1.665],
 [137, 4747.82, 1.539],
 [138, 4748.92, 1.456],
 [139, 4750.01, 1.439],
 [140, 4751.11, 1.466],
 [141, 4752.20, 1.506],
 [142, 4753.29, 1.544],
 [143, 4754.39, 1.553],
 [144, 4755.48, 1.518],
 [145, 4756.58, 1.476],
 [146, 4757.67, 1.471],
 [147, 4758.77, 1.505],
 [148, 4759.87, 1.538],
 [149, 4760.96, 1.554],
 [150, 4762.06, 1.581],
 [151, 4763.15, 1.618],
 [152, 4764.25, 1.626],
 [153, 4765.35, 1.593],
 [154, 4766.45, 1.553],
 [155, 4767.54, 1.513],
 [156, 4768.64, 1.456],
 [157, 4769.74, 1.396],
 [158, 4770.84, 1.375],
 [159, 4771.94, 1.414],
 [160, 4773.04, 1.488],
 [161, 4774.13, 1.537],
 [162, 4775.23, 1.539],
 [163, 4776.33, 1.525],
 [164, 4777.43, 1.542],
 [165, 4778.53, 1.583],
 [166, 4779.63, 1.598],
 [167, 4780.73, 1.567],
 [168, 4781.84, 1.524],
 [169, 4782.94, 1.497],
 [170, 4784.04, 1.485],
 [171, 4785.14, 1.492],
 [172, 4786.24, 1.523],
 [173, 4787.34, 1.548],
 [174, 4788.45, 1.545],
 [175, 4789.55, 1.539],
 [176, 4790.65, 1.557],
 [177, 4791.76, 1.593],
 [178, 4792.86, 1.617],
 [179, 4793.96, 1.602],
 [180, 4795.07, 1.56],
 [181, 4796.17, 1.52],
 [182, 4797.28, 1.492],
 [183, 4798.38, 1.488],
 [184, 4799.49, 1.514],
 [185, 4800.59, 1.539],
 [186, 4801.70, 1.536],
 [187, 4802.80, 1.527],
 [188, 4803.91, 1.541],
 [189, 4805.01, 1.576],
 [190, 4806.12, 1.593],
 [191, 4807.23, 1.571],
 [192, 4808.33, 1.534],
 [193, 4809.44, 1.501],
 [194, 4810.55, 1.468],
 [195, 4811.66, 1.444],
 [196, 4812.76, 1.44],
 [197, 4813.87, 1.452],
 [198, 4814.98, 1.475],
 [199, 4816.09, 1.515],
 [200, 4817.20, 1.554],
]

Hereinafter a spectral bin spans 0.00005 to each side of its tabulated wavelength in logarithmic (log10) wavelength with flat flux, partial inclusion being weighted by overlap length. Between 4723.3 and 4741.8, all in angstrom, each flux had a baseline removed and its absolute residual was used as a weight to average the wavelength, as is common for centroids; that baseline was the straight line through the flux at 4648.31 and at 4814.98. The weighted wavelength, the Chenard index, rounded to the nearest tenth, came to 4733.7 angstrom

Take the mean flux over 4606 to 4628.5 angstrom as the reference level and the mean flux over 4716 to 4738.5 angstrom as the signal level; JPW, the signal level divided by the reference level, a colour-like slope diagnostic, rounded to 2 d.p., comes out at 1.01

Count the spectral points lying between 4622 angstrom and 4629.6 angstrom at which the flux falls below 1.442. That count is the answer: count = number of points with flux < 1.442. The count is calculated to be 1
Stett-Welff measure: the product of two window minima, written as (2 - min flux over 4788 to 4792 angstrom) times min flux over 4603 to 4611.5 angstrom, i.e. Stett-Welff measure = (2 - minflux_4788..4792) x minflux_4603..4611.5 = 0.64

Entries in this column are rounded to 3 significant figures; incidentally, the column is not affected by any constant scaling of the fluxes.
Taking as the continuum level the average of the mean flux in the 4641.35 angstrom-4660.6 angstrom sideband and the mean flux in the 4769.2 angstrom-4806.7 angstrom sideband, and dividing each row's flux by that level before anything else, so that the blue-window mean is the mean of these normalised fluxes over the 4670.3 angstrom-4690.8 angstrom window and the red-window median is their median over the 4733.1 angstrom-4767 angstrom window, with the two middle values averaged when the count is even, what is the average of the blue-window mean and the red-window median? 1.01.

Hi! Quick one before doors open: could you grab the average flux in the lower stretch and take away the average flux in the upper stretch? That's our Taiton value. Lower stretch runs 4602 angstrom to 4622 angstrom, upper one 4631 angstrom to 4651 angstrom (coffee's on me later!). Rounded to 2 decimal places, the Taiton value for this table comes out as 0.02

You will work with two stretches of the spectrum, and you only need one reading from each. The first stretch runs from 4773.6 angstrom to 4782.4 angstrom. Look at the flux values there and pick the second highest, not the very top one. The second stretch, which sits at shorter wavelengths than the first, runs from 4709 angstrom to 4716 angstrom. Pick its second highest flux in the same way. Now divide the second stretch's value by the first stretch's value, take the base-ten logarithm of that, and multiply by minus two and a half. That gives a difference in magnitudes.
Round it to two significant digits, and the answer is 0.13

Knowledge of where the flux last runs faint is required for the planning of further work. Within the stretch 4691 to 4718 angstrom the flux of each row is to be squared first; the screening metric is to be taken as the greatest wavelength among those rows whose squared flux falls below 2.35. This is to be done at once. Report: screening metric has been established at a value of 4715.14 angstrom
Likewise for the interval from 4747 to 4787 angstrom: 4786.24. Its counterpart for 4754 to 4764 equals 4758.77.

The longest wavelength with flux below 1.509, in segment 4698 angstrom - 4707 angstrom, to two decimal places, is 4706.46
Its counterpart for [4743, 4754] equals 4752.20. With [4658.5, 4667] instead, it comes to 4666.54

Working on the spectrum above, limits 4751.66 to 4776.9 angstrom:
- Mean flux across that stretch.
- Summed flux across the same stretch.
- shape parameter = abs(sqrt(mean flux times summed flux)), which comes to 7.27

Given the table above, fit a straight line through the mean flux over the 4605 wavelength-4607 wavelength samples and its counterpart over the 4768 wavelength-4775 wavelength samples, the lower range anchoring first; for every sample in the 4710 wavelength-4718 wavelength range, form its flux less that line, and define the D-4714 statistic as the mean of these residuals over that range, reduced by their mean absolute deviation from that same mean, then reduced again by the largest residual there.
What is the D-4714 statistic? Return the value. -0.262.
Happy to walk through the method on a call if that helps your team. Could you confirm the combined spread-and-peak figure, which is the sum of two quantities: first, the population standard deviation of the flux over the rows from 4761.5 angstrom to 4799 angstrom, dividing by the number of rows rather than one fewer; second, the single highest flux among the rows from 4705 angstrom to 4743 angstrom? 1.78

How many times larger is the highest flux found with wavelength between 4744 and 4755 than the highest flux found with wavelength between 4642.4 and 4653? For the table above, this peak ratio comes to 1.26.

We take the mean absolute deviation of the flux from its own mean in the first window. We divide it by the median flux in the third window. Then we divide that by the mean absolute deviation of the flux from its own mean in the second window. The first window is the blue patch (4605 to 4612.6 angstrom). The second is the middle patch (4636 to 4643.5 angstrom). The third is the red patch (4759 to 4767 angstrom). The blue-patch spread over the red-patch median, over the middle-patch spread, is 0.58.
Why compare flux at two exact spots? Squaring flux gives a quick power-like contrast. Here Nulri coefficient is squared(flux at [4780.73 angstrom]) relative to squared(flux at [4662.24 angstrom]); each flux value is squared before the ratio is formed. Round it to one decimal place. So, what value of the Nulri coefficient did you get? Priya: 1.3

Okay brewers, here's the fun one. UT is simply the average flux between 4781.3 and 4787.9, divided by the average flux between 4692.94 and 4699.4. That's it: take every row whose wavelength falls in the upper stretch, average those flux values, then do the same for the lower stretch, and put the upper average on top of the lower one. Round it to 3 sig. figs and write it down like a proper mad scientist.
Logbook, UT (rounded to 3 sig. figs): 1.01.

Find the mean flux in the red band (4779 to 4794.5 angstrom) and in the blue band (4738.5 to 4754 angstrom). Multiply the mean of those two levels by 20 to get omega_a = 31.5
